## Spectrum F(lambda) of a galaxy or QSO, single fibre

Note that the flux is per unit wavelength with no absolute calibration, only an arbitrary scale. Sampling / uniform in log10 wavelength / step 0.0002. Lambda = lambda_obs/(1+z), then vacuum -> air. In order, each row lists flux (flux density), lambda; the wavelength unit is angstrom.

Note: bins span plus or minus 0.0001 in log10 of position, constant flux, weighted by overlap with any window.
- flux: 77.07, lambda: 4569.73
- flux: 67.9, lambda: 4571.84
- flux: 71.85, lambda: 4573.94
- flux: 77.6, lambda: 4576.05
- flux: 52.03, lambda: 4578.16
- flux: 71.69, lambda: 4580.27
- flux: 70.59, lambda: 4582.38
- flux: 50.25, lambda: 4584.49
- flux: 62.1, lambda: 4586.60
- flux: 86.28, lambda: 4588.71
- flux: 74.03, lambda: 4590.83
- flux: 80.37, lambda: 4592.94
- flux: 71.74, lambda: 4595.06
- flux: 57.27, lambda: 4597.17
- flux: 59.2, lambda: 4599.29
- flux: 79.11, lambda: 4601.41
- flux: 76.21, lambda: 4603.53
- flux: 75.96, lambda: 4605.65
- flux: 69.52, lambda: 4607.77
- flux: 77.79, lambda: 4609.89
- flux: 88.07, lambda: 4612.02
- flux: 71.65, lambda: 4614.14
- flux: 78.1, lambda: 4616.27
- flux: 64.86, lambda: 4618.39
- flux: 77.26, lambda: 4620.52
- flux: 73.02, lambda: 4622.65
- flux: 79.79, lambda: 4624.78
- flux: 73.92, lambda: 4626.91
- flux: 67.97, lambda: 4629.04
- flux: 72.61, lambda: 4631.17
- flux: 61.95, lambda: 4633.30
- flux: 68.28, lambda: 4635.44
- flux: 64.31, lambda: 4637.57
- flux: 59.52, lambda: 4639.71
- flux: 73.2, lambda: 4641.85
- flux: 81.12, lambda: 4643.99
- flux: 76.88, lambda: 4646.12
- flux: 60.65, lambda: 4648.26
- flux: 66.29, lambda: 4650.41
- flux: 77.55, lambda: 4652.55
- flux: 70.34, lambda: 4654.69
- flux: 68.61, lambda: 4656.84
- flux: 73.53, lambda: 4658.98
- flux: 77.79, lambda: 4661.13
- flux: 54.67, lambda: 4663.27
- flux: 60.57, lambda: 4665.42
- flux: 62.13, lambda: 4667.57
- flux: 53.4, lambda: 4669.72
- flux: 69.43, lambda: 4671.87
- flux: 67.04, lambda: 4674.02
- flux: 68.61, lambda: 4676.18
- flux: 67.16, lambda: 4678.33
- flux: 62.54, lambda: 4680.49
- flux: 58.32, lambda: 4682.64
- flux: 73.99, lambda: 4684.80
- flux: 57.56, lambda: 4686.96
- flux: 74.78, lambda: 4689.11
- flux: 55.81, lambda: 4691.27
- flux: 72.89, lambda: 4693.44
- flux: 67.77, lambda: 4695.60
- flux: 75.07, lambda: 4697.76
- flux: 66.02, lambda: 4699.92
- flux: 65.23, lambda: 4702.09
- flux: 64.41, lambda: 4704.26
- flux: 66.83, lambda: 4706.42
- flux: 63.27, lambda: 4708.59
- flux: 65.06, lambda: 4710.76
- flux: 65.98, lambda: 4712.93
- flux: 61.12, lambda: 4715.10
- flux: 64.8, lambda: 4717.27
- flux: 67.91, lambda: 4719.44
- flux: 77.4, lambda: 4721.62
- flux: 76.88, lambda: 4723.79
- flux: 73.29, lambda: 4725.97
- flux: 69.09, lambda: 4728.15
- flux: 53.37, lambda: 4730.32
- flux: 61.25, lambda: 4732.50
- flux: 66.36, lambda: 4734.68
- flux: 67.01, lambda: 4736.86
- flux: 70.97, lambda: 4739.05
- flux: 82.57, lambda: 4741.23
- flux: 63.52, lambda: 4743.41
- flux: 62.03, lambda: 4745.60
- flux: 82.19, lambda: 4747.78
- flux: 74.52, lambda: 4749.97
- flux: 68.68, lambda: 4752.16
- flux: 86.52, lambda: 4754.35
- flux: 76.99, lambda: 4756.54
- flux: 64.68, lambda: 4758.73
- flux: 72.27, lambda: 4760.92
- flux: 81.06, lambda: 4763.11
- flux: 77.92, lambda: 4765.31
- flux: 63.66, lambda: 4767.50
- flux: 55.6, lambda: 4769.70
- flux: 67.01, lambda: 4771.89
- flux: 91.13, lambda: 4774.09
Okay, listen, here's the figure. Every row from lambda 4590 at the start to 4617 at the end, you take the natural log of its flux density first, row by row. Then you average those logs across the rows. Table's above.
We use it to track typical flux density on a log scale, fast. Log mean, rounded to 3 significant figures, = 4.29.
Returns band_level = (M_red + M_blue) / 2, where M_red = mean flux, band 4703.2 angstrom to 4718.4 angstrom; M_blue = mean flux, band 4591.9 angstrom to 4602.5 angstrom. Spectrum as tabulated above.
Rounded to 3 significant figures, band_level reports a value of 67.0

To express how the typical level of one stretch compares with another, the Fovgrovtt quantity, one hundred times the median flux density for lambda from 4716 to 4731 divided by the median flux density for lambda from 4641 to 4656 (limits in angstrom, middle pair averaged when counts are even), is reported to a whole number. 94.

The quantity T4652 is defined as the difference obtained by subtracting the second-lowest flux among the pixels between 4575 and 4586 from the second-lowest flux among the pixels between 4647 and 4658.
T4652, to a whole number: 14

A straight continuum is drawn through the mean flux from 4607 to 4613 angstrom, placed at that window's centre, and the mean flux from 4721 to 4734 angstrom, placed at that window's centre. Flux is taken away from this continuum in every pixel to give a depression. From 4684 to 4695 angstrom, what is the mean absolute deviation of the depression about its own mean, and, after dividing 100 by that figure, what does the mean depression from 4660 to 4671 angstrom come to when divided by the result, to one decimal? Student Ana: 1.0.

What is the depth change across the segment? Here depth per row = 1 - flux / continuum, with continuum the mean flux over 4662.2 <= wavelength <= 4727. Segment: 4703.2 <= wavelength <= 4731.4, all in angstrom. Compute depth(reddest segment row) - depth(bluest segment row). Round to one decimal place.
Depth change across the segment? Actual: 0.2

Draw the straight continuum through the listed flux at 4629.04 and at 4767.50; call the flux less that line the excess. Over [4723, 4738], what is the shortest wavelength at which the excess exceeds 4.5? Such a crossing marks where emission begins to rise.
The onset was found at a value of 4723.79 angstrom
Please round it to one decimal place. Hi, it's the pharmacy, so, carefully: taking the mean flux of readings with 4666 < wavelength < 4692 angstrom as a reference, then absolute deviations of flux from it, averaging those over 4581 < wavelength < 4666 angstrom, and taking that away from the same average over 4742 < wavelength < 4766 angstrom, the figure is 0.8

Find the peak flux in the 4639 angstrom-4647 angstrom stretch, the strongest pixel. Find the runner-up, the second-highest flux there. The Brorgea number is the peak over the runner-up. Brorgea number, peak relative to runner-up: 1.06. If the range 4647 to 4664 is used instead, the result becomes 1.00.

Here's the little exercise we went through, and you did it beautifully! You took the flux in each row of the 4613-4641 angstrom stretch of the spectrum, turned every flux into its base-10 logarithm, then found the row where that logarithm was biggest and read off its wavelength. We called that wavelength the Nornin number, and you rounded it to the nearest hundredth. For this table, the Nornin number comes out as 4624.78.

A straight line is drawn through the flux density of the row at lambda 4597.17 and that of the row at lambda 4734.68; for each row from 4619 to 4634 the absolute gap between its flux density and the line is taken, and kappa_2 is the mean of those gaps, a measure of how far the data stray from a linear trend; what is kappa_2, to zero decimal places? 13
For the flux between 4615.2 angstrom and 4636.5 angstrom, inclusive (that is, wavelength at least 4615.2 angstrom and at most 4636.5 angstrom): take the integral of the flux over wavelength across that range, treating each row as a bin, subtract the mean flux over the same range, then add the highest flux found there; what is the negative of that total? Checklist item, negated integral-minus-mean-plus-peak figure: -1537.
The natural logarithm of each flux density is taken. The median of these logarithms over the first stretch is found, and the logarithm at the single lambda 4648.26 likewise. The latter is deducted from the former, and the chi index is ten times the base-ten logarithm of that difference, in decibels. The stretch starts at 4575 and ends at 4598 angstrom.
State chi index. -7.8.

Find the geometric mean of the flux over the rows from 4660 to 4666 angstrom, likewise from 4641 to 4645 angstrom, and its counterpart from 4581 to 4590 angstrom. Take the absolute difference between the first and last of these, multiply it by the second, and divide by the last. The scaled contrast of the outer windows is 2.8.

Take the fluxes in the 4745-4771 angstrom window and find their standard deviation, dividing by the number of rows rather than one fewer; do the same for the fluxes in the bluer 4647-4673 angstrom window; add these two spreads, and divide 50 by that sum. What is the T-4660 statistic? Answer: 3.0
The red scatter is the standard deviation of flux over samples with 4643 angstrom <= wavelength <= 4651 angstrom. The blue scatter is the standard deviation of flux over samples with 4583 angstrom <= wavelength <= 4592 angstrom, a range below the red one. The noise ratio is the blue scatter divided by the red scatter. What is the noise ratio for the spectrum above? 1.6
